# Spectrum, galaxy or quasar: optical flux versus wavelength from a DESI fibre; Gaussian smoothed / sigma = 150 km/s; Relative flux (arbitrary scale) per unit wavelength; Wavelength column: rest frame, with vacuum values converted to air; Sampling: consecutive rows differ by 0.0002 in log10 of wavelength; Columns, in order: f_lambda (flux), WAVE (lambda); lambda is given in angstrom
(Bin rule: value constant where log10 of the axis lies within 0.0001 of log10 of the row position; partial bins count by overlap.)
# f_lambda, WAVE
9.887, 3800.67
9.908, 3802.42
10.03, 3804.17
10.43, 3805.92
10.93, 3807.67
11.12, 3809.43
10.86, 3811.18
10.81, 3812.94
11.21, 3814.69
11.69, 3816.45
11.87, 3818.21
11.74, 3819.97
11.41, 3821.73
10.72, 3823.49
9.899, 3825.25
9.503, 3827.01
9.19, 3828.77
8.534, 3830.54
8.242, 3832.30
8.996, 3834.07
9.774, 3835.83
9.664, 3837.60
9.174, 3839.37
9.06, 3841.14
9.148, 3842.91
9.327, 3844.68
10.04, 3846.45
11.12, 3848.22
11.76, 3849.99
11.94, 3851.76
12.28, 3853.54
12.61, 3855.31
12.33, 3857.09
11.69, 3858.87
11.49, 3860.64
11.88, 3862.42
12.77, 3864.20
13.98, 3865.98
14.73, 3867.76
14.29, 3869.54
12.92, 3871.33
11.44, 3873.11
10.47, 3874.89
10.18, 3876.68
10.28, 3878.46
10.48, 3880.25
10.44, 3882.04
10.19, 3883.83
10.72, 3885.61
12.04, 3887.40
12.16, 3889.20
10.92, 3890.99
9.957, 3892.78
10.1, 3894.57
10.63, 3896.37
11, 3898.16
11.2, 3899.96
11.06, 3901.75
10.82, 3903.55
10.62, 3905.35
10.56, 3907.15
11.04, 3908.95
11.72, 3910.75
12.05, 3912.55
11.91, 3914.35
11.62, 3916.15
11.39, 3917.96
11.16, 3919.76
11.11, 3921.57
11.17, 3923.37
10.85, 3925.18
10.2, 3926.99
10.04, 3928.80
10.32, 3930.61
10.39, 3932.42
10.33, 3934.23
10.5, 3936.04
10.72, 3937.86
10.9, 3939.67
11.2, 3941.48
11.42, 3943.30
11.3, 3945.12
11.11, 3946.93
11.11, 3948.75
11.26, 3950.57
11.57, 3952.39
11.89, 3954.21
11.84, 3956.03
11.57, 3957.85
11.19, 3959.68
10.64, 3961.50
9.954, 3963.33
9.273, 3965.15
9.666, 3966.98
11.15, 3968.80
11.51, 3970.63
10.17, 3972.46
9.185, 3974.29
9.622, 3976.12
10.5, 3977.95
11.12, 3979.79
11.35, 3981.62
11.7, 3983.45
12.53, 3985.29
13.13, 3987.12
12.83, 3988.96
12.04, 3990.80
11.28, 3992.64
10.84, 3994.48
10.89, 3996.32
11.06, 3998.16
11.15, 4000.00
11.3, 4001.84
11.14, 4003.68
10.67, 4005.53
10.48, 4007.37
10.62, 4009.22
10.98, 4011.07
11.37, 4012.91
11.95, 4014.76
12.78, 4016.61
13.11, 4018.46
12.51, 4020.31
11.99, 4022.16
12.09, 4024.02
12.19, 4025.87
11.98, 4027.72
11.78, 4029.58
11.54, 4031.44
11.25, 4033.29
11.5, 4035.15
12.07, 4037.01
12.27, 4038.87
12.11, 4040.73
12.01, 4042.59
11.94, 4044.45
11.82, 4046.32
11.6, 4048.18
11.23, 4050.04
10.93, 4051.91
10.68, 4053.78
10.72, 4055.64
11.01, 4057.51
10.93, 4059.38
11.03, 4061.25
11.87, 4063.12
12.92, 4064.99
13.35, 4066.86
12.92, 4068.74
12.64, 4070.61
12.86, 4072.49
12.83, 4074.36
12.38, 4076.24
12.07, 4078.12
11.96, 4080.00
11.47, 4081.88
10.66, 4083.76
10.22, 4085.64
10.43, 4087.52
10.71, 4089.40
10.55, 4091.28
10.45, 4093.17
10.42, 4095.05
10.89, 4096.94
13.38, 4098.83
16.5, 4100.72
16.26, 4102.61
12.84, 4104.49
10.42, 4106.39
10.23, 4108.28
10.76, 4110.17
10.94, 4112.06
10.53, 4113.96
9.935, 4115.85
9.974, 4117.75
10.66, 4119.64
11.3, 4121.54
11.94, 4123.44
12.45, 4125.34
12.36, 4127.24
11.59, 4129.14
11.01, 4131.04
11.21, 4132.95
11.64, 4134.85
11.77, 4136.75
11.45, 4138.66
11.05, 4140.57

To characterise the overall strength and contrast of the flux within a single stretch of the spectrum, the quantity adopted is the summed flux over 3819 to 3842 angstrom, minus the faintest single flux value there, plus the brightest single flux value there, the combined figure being 129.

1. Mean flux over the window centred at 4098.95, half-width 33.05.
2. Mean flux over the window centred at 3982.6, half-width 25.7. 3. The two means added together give 22.7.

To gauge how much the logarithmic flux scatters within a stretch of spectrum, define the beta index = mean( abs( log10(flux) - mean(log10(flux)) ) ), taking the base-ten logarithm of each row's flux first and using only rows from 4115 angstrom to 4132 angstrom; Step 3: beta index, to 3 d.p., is 0.030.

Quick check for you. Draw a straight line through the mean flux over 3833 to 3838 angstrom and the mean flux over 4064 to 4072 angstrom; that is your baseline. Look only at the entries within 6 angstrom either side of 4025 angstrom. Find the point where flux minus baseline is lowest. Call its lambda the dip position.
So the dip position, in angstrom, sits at 4029.58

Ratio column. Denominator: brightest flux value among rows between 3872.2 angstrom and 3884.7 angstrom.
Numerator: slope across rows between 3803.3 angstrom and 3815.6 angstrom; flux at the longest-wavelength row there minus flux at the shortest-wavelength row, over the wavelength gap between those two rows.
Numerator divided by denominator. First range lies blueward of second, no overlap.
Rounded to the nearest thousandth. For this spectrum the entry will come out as 0.010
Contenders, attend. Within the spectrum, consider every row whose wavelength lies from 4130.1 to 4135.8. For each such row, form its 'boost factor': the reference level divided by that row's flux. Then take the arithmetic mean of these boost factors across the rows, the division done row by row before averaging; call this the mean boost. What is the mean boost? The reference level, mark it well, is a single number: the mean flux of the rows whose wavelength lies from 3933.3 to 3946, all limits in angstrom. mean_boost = 0.967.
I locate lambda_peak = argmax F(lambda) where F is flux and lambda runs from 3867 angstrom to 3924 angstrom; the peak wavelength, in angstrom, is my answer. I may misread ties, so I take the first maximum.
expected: 3867.76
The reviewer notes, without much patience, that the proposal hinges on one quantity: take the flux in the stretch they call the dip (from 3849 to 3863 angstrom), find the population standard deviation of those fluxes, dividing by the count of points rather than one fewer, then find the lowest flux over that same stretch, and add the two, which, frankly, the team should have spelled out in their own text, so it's 11.84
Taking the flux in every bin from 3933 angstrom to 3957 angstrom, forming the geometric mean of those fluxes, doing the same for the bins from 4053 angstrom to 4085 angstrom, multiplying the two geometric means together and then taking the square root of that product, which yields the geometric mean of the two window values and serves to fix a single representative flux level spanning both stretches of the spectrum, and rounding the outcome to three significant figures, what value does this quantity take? 11.5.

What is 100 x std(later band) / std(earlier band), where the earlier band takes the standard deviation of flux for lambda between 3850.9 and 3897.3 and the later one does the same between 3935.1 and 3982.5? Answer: 57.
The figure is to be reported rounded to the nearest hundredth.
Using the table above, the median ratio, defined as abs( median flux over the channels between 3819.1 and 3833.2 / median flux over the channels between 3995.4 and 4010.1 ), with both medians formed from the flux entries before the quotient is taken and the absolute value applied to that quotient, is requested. 0.88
